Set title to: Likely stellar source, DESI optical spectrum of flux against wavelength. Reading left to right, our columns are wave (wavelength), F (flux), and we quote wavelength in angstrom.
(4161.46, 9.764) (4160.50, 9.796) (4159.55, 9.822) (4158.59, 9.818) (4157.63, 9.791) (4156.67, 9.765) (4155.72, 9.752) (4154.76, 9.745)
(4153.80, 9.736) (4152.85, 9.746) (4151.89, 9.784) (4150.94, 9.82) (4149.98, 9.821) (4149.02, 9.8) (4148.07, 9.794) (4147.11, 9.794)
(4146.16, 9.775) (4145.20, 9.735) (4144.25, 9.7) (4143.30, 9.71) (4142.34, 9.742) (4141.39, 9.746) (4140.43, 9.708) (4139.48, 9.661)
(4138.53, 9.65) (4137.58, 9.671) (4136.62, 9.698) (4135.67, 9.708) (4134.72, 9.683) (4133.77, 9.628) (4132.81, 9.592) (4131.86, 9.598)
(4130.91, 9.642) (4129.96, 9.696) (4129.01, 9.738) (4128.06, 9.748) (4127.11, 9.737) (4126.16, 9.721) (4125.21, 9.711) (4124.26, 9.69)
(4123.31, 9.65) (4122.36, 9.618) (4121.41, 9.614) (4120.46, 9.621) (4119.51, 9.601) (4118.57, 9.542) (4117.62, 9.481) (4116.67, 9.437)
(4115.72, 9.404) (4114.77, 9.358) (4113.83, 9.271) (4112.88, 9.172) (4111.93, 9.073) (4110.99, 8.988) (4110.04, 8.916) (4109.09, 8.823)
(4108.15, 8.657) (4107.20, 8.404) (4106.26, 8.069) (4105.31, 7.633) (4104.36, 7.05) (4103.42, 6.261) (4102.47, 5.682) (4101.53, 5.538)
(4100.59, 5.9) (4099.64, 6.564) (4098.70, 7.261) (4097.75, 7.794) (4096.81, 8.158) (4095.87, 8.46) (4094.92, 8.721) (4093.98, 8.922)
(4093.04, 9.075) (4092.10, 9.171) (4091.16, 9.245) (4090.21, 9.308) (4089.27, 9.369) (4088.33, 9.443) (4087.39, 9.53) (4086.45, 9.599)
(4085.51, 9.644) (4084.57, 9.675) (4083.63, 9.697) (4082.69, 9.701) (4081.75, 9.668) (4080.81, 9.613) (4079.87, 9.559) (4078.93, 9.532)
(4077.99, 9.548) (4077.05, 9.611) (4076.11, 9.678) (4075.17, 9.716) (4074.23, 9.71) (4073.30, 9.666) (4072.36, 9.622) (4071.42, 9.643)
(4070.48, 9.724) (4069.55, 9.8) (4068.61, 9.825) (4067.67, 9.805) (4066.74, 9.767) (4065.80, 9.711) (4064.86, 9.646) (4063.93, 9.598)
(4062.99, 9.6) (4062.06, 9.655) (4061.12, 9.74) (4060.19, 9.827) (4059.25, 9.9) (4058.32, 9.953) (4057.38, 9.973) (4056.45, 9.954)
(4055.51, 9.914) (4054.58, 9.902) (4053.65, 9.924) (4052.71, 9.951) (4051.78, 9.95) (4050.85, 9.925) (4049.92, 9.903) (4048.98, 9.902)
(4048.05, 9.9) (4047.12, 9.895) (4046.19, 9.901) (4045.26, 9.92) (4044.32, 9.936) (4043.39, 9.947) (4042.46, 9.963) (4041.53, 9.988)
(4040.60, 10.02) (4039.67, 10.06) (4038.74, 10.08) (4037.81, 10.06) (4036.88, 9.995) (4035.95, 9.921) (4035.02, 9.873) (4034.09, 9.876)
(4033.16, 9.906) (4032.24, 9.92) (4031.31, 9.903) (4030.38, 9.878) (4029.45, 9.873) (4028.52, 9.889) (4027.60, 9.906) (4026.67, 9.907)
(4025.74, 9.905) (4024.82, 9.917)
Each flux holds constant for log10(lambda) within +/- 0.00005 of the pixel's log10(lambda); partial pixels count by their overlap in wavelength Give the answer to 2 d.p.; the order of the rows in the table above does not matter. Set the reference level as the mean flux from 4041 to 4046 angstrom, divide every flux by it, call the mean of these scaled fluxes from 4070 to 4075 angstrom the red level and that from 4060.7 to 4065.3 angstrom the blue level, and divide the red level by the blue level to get 1.00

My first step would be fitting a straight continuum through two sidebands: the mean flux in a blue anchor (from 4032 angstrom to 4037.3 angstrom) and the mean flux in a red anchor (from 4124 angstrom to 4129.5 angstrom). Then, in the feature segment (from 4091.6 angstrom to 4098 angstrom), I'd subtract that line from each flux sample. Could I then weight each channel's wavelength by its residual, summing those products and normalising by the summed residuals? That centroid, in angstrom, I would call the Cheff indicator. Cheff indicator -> 4095.7 angstrom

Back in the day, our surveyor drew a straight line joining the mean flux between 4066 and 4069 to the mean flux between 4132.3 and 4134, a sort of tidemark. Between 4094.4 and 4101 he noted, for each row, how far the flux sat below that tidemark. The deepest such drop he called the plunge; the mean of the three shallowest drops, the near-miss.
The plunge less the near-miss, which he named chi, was 2.5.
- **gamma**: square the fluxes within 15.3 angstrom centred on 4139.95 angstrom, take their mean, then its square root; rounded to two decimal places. 9.70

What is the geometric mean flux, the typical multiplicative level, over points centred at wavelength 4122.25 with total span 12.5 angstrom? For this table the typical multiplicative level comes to 9.63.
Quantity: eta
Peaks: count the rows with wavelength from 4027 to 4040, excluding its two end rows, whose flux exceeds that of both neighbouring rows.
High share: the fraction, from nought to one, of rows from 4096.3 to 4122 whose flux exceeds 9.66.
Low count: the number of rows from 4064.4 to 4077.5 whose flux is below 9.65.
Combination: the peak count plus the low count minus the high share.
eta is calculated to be 6.0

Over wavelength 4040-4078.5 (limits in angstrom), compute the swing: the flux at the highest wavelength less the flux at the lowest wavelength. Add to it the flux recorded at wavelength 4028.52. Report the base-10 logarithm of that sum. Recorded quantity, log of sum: 0.974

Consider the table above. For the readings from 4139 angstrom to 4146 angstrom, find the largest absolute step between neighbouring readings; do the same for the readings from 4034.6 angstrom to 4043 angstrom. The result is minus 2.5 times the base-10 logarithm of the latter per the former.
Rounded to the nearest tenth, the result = -0.5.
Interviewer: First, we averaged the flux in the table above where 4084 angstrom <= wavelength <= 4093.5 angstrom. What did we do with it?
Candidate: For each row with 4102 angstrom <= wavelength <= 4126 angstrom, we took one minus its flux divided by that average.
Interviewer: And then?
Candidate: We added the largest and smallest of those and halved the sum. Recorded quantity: 0.182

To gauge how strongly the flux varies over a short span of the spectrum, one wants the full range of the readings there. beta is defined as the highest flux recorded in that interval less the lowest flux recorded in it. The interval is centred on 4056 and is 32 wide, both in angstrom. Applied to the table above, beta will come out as 0.42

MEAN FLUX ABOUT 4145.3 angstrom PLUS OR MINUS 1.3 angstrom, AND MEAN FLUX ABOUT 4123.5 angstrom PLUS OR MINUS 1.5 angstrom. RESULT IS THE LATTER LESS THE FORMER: -0.1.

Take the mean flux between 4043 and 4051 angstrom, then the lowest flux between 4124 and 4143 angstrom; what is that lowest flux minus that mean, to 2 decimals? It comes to -0.32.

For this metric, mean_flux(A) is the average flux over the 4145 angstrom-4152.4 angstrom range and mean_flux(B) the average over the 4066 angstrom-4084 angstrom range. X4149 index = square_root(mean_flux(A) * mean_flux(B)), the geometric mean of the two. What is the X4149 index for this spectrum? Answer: 9.73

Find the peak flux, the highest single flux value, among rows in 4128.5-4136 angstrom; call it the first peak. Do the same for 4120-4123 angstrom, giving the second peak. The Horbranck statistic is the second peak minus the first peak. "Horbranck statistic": -0.12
